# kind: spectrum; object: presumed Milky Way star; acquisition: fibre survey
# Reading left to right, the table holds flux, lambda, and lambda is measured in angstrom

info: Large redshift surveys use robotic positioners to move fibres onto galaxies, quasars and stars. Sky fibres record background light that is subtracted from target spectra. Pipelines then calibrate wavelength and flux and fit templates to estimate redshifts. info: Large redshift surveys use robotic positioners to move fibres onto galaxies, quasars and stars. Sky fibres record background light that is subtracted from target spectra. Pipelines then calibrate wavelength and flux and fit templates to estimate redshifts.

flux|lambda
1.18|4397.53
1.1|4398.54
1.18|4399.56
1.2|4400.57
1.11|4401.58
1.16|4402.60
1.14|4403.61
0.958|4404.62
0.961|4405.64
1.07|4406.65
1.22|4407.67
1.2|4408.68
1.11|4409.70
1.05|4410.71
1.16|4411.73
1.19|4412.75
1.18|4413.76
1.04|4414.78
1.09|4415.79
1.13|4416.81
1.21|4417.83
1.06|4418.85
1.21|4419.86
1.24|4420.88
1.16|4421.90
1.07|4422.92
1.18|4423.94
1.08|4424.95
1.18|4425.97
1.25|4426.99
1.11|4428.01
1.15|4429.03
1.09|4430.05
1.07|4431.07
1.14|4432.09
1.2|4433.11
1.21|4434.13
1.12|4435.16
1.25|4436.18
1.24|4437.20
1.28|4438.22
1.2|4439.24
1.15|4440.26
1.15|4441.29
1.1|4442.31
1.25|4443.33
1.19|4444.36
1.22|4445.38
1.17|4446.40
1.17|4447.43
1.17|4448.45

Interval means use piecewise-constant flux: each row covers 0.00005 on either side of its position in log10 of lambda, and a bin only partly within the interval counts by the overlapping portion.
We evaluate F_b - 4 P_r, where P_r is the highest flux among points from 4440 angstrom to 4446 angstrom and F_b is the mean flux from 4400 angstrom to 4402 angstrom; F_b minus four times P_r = -3.84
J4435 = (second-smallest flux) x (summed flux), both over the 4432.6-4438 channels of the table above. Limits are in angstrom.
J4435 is 7.2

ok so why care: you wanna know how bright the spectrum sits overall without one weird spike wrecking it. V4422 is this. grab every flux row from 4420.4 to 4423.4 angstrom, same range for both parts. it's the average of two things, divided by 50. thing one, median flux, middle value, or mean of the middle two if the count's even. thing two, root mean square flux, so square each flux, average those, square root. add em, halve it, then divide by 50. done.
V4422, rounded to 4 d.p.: 0.0232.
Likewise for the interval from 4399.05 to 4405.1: 0.0228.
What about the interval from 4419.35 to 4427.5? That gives 0.0235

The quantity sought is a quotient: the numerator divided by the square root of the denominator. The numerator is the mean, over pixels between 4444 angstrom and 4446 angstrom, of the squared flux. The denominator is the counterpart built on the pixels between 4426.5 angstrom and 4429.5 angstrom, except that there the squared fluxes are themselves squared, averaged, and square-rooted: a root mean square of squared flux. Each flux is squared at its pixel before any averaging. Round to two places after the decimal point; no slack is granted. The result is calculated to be 1.24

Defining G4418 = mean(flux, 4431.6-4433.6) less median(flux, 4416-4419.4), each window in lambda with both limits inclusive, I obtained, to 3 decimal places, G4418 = 0.040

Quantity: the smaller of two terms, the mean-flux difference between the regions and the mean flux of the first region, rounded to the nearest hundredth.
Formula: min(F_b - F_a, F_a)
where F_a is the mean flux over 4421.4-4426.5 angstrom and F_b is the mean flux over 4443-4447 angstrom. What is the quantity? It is 0.07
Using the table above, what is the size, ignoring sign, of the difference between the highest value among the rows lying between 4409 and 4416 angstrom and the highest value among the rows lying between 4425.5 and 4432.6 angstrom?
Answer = 0.06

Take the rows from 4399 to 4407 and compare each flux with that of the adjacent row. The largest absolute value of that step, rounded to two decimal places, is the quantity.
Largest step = 0.18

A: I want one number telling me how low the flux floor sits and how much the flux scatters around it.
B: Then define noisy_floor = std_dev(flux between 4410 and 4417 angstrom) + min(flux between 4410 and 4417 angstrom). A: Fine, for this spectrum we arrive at 1.10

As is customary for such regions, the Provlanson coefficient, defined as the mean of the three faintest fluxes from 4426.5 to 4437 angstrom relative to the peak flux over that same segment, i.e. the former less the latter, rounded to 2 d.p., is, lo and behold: -0.16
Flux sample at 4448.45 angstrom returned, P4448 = 1.17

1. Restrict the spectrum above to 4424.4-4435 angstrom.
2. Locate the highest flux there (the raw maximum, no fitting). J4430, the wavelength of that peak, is 4426.99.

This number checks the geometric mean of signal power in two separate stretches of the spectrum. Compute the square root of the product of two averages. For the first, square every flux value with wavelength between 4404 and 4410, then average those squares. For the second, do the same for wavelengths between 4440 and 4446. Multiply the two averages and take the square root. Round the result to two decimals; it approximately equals 1.29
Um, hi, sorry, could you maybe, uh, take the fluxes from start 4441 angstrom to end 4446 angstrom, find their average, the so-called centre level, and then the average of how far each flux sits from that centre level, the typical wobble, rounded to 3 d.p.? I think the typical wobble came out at 0.046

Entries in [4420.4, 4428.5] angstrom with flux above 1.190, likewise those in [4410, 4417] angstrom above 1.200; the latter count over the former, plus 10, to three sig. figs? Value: 10.0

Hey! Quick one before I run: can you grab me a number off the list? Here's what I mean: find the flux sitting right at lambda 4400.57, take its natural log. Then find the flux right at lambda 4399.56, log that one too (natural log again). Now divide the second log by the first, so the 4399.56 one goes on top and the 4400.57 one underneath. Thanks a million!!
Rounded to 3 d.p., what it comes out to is 0.908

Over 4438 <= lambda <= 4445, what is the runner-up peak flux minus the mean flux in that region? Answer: 0.06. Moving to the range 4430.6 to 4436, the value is 0.05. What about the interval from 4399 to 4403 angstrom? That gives 0.02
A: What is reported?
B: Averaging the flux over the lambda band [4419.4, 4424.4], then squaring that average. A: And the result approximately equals 1.37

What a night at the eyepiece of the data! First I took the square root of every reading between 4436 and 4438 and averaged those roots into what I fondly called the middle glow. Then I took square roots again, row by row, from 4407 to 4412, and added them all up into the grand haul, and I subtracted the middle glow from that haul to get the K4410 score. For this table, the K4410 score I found 4.2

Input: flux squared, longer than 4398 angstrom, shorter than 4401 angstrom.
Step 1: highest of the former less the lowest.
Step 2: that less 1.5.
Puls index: -1.27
